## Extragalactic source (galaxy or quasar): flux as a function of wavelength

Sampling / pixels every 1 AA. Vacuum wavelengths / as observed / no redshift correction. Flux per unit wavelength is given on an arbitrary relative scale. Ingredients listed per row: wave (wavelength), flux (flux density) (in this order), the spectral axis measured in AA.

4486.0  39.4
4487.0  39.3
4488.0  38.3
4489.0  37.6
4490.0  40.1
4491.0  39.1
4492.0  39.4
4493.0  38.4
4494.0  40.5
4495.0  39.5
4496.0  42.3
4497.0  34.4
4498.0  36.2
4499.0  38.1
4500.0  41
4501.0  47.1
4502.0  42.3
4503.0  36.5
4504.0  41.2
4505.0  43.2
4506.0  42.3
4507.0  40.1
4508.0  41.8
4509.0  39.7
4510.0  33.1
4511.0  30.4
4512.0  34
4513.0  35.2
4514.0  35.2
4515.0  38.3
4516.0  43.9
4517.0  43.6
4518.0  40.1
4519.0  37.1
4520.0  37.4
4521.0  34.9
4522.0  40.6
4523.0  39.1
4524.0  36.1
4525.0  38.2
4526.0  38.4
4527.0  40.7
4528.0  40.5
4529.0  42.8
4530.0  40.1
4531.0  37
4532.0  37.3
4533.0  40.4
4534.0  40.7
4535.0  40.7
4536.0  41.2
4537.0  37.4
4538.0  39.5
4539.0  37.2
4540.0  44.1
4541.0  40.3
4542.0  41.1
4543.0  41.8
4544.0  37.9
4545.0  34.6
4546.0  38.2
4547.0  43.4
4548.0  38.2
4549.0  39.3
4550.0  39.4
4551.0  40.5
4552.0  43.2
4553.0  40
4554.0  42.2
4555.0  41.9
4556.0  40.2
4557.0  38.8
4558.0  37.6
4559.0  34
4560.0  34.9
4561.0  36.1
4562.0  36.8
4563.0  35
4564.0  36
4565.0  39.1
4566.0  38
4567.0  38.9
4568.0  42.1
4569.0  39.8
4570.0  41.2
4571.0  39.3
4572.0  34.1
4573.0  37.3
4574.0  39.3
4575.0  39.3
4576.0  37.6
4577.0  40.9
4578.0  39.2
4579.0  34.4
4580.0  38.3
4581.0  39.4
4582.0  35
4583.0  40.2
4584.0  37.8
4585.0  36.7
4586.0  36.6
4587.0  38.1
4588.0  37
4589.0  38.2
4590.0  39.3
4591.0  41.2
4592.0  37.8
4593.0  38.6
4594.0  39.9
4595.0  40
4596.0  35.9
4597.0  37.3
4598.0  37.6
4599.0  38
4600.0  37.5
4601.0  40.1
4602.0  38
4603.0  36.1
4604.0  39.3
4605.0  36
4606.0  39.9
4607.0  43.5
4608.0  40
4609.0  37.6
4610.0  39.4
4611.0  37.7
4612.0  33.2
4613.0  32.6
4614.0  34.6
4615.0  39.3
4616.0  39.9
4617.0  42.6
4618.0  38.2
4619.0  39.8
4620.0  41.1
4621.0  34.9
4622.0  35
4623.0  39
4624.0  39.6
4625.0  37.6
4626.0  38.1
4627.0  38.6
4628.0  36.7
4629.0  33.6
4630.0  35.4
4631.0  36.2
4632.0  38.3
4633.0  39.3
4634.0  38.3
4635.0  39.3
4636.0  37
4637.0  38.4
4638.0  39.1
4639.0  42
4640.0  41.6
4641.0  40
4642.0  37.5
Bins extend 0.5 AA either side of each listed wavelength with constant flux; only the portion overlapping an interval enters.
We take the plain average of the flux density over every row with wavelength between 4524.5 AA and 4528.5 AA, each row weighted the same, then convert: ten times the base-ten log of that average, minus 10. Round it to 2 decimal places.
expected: 5.96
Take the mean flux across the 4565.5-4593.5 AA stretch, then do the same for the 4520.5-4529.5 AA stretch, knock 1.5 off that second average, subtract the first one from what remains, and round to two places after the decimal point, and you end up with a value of -0.88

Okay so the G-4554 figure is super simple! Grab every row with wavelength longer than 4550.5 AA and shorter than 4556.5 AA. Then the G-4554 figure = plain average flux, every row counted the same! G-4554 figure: 41.3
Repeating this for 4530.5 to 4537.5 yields 39.2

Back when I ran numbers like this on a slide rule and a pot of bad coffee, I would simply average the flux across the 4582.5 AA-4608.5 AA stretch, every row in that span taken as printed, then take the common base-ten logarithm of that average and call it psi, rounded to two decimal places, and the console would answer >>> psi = 1.59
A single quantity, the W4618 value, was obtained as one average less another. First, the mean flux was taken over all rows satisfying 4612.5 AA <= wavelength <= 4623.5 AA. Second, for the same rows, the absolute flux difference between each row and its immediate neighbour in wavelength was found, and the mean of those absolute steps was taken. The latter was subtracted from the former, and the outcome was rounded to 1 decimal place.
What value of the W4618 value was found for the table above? 35.1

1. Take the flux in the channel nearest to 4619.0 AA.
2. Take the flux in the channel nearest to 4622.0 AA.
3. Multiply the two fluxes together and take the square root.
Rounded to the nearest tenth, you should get 37.3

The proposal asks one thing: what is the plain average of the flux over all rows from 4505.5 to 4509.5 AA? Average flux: 41.0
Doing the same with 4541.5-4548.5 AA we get 39.3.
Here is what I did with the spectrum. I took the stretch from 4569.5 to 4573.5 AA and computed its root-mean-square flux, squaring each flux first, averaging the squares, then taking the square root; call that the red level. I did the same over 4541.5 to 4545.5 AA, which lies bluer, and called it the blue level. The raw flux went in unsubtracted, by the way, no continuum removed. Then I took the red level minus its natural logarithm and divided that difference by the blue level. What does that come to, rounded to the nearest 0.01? 0.88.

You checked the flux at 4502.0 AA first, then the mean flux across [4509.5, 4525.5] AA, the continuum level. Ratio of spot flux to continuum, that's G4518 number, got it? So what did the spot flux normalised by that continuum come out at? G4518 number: 1.13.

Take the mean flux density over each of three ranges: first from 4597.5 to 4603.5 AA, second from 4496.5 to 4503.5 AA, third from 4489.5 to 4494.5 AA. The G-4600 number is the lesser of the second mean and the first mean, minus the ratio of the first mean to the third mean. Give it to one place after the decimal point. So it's 36.9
